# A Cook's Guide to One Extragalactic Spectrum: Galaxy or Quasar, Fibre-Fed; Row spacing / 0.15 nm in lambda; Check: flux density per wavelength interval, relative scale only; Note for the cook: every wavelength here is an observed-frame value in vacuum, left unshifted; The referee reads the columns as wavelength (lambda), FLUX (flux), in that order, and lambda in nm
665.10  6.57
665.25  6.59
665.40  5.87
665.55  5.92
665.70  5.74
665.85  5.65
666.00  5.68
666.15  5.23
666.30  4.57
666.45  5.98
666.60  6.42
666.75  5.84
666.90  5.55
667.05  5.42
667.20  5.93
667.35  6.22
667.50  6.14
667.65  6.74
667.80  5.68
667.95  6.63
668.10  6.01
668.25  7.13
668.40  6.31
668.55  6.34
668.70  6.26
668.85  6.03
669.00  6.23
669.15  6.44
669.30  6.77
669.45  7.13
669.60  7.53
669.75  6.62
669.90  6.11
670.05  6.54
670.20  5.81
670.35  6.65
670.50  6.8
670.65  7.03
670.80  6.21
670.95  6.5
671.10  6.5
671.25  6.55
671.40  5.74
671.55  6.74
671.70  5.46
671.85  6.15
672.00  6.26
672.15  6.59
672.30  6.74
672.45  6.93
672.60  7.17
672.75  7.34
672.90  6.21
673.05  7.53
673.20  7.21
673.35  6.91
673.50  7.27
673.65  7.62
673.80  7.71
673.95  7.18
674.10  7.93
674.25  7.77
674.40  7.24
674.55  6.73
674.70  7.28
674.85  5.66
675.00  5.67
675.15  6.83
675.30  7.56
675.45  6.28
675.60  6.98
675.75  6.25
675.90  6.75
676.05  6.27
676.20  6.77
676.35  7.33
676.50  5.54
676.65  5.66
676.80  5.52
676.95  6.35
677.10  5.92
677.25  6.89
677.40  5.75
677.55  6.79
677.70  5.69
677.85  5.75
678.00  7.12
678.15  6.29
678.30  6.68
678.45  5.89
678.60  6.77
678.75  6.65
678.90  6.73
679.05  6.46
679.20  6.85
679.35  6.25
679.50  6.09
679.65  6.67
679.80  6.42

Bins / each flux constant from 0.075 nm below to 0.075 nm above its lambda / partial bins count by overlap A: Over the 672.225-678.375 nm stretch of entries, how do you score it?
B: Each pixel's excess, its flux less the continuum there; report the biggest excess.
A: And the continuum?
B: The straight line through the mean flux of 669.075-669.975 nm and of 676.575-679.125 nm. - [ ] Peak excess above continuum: 1.43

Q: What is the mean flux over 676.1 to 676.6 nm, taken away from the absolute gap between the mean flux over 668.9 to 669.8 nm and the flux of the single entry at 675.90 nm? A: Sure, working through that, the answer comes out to -6.5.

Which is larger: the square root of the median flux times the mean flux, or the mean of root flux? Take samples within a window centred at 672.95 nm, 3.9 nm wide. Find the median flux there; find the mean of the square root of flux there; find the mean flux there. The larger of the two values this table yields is 6.89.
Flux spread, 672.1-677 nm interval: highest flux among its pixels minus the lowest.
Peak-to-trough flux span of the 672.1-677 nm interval 2.4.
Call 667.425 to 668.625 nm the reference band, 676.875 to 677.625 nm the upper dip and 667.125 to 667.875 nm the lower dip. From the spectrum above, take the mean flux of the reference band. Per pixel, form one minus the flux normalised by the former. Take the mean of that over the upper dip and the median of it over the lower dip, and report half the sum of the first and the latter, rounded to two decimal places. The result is 0.02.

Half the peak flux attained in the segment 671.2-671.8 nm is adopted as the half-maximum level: 3.37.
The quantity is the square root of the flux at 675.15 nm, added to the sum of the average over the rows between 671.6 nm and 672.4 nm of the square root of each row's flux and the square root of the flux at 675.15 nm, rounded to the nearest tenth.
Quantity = 7.7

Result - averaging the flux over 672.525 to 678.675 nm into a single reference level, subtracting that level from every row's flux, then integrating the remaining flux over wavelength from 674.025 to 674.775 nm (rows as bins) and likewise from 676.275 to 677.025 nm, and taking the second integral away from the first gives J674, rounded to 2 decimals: 0.98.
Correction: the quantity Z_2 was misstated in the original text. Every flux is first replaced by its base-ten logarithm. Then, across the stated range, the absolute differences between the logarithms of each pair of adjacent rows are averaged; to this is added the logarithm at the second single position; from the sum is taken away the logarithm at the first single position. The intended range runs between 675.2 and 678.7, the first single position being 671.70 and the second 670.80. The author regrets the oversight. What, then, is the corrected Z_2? 0.11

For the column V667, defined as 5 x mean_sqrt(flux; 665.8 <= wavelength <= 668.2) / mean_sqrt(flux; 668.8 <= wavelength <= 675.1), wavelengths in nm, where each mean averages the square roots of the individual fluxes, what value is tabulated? 4.67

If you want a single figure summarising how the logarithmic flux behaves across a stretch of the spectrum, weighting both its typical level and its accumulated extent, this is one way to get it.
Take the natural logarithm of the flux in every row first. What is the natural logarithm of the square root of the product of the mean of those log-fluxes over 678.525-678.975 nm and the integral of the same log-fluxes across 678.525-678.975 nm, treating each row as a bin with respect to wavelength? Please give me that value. 0.24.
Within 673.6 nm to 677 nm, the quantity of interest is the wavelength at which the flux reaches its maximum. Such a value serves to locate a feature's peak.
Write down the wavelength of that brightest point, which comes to 674.10 nm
